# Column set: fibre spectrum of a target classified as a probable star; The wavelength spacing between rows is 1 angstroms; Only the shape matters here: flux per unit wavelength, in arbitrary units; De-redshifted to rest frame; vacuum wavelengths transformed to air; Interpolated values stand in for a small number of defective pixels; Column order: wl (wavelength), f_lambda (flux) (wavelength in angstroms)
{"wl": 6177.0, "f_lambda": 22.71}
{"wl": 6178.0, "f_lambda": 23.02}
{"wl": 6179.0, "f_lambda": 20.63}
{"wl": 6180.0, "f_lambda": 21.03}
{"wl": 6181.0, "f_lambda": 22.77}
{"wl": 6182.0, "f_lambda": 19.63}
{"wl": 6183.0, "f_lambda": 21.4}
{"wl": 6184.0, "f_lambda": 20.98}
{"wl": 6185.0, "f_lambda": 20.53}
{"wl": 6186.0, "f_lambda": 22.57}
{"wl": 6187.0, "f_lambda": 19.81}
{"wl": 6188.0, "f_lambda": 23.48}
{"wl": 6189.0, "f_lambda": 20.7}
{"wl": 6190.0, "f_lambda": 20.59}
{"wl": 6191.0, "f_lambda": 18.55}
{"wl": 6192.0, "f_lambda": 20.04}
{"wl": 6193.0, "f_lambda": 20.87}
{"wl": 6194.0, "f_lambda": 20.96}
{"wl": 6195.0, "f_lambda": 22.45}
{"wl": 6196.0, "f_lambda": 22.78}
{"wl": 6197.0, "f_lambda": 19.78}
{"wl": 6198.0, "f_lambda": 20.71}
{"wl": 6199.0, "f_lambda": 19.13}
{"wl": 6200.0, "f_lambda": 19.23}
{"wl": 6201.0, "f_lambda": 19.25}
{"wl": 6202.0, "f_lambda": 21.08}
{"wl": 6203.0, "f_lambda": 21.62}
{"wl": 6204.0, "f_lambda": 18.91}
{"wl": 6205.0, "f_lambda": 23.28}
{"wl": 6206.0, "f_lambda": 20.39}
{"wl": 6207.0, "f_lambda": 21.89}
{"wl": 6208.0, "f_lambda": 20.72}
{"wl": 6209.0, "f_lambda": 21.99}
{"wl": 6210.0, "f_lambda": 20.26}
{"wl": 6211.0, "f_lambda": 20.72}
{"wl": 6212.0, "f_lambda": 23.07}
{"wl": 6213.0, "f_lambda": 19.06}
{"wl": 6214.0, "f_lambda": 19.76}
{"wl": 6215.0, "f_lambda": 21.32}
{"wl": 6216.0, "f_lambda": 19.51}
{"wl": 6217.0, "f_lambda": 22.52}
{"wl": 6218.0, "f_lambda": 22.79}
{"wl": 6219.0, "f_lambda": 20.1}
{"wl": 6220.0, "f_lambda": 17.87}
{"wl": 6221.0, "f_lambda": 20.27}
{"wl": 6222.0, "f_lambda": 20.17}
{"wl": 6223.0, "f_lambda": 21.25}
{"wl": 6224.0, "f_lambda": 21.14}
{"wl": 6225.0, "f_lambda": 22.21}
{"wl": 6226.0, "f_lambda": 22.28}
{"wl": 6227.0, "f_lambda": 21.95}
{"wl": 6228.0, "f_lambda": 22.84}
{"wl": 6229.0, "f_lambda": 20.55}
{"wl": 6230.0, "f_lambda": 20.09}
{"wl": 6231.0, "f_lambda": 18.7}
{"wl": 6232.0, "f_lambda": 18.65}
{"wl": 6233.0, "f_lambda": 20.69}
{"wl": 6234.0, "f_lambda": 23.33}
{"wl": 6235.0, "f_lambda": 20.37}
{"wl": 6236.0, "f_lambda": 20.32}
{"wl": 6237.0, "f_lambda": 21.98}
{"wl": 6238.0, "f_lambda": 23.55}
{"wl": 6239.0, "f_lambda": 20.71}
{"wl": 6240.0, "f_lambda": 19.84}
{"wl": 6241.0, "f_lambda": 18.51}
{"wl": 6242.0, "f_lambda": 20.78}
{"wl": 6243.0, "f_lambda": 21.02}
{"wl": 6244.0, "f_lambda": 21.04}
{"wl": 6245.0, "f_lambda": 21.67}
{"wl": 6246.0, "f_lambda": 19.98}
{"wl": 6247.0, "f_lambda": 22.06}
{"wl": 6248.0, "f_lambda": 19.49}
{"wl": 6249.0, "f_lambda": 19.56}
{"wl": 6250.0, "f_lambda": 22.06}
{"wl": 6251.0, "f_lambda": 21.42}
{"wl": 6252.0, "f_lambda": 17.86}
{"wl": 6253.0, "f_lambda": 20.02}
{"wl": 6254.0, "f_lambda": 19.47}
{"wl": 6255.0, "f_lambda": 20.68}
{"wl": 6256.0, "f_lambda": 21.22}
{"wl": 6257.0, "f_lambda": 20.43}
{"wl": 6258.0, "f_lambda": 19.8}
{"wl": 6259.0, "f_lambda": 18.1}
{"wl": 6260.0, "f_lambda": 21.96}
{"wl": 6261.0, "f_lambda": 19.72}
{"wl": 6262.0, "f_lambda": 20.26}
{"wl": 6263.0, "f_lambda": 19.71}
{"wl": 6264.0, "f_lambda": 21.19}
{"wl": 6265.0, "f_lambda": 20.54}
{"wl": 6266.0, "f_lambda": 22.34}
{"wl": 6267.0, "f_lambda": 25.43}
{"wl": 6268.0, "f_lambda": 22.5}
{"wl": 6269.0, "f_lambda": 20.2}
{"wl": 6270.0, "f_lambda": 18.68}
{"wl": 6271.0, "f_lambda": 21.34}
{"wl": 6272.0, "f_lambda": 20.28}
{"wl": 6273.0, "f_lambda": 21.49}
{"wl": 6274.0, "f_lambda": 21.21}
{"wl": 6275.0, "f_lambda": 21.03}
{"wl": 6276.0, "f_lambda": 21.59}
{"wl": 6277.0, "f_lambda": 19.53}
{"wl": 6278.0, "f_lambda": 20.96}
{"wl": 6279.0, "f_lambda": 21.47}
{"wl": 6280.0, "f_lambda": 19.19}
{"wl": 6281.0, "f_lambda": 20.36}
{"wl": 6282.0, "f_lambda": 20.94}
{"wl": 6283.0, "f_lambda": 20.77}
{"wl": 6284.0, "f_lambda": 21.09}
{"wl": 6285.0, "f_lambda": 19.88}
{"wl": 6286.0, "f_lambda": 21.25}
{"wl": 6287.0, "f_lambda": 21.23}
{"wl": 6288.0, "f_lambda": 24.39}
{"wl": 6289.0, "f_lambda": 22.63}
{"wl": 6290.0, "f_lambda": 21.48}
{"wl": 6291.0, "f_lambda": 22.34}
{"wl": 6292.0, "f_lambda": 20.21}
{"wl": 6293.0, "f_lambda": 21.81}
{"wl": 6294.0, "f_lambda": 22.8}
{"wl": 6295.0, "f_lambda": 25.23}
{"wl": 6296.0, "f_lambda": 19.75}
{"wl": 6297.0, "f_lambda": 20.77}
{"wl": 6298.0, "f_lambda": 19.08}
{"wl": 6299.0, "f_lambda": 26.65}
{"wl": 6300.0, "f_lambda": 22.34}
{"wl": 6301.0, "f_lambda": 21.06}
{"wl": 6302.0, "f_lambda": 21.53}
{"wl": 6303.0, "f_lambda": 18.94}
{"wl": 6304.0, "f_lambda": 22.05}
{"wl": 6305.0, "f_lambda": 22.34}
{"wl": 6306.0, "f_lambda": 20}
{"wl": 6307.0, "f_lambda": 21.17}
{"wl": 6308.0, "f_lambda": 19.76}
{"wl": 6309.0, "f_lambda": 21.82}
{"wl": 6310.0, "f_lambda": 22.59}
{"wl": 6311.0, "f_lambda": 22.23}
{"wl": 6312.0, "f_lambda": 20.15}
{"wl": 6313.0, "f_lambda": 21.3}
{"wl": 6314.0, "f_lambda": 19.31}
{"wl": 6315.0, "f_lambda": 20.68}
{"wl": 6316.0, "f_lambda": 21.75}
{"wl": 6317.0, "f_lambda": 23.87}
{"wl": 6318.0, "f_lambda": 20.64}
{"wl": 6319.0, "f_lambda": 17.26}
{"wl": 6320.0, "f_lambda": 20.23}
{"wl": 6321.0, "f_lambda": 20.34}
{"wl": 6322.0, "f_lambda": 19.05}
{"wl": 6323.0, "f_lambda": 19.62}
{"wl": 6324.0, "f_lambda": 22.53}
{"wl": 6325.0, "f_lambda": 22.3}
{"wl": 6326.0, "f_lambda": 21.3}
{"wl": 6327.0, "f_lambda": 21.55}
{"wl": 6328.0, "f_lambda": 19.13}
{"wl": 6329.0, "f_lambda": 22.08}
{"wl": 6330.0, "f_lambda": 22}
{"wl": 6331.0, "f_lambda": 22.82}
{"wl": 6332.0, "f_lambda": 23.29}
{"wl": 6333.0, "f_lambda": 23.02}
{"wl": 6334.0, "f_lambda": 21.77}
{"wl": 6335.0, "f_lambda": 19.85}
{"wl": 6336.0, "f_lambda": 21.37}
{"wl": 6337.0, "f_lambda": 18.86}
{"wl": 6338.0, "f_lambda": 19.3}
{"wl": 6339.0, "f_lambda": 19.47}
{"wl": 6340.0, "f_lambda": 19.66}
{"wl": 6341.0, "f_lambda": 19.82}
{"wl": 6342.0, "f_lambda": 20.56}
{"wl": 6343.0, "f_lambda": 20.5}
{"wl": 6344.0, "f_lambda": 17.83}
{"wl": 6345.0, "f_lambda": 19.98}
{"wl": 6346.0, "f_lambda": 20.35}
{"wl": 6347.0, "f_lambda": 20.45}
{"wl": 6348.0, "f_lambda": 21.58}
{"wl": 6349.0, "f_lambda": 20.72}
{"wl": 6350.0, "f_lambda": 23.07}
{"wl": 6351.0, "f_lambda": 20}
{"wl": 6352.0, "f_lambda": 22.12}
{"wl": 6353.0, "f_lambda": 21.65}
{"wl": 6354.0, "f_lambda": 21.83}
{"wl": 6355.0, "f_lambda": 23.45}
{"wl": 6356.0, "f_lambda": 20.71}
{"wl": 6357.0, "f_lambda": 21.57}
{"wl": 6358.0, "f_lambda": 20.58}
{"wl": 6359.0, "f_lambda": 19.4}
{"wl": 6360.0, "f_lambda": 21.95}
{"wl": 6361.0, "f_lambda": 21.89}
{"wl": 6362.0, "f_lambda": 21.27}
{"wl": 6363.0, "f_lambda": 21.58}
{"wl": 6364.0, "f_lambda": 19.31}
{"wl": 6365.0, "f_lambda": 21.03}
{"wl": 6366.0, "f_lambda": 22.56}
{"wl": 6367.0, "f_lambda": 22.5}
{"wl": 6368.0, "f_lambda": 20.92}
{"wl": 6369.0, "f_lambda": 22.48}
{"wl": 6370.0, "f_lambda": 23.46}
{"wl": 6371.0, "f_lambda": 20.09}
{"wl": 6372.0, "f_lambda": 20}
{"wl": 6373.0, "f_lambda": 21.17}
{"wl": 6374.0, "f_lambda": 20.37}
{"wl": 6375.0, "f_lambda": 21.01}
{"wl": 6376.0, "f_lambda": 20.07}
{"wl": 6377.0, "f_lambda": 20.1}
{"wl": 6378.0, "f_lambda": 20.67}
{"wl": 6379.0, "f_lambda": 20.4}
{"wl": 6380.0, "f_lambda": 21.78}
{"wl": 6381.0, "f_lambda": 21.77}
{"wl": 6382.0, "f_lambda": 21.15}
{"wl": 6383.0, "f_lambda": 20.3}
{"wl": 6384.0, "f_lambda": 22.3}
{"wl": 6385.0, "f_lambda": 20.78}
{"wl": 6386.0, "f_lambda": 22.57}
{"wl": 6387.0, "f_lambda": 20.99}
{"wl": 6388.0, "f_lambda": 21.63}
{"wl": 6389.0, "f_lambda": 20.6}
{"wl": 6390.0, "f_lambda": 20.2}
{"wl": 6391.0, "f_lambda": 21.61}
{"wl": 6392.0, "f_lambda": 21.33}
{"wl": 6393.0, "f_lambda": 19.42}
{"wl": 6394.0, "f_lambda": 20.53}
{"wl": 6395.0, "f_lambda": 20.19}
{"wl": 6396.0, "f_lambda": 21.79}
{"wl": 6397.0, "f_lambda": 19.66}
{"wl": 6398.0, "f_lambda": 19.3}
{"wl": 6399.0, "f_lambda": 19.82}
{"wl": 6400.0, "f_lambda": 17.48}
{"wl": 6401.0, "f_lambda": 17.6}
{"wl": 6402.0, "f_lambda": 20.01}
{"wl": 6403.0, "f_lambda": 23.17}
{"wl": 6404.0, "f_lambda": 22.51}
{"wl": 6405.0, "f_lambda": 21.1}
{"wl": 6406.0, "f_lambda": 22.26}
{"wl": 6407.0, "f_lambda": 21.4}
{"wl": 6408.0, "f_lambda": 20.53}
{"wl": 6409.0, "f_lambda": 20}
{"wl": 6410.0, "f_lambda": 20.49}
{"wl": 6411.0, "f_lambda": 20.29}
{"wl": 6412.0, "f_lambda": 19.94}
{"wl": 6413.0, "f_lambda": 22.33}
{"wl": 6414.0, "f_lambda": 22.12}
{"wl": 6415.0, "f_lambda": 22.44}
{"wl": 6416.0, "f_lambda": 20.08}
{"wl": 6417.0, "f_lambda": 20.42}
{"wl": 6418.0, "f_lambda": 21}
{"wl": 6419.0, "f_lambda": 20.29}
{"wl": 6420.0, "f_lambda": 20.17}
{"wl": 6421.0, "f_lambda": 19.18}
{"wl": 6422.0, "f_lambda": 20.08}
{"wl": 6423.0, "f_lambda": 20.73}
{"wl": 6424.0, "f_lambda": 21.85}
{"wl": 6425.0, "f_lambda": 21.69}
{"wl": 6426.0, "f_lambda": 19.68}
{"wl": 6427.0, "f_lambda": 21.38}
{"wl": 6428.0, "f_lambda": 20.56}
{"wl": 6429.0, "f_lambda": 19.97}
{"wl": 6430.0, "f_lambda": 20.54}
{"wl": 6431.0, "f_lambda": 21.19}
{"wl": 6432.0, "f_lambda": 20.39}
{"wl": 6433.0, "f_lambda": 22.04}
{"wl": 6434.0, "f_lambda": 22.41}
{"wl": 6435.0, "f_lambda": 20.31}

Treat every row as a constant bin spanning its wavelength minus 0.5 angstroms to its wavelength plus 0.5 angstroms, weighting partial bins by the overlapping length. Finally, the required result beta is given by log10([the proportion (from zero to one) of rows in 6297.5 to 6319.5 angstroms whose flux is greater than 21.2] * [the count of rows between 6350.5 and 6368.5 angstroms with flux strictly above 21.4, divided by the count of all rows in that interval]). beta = -0.6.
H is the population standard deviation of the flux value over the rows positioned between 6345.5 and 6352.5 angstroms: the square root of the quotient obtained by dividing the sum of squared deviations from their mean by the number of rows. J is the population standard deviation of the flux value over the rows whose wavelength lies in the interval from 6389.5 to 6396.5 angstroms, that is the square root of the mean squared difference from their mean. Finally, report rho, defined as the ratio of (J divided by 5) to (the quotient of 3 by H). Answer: 0.056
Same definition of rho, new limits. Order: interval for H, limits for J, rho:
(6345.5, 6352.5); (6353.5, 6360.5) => 0.082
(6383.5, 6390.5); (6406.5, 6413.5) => 0.044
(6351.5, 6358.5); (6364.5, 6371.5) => 0.065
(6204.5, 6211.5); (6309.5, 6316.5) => 0.074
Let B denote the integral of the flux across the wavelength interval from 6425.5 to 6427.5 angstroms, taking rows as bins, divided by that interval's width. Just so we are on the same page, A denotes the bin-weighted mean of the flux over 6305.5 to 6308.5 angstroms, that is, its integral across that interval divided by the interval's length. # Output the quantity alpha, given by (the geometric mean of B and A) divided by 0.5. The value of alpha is 40.8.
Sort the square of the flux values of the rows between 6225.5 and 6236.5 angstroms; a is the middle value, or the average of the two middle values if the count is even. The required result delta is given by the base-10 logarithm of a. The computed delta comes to 2.63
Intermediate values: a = 422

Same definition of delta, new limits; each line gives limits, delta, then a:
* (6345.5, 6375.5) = 2.65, 450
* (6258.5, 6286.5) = 2.64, 439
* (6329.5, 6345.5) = 2.61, 410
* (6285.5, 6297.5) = 2.67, 469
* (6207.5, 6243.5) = 2.63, 429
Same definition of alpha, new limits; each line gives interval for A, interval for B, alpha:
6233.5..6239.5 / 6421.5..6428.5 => 42.6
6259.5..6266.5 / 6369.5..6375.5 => 41.8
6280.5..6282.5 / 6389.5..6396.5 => 41.4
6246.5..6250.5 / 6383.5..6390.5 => 42.1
